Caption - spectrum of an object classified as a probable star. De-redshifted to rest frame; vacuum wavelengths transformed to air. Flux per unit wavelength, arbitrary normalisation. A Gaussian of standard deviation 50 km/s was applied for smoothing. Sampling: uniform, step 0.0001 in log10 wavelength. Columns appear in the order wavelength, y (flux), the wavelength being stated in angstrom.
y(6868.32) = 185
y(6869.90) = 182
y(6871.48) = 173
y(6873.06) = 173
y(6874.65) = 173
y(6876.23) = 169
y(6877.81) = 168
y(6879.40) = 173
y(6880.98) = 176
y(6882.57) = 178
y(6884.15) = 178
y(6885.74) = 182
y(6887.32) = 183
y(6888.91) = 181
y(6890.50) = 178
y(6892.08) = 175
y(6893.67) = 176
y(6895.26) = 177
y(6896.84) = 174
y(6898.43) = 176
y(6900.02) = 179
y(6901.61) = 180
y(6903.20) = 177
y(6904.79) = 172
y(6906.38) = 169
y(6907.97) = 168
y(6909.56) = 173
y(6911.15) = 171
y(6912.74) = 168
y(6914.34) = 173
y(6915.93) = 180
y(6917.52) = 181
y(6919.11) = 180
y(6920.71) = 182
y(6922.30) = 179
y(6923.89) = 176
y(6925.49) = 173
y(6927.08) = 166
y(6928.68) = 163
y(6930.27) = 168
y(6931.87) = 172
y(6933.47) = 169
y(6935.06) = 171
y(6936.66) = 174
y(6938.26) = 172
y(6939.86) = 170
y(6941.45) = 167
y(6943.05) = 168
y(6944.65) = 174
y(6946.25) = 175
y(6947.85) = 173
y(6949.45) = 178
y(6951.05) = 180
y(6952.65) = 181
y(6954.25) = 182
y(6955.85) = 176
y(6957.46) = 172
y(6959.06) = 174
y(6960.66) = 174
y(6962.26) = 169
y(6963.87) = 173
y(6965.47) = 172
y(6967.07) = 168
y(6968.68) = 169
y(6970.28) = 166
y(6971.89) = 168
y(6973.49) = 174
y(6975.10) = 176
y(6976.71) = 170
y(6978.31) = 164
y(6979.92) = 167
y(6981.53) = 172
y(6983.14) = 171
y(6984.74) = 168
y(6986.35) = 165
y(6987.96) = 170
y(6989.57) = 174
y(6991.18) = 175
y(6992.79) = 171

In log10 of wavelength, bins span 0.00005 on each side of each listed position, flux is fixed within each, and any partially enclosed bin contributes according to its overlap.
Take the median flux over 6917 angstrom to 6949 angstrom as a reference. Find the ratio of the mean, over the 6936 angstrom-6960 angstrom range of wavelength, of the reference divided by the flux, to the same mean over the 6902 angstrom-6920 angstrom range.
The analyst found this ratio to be 1.00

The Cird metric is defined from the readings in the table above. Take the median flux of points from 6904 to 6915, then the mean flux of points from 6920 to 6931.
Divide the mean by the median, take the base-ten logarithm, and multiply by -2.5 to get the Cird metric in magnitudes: -0.009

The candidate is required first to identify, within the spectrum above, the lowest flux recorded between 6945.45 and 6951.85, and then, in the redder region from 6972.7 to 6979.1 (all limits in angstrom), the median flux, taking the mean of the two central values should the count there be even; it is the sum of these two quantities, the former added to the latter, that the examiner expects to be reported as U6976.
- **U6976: 345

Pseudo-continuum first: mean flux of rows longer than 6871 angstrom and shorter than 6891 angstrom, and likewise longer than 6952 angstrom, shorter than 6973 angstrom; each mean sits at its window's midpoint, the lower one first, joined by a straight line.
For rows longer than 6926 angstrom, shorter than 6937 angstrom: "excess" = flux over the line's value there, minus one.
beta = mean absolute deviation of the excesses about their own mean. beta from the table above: 0.017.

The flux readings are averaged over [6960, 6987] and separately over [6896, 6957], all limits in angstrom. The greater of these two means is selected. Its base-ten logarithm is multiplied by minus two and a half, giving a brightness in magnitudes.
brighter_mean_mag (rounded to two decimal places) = -5.60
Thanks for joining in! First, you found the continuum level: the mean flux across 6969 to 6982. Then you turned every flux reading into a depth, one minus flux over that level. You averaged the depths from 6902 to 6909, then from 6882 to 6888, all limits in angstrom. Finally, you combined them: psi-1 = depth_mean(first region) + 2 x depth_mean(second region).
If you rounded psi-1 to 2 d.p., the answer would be -0.14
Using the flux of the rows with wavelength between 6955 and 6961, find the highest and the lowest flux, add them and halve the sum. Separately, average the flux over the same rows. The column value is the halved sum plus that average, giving 348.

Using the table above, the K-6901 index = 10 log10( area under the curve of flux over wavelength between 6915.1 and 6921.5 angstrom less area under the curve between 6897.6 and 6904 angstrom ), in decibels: 13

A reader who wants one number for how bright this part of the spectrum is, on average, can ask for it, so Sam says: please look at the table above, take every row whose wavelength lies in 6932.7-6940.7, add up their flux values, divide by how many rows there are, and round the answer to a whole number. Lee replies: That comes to 171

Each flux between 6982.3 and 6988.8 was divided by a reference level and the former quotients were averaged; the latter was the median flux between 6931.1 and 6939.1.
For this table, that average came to 0.980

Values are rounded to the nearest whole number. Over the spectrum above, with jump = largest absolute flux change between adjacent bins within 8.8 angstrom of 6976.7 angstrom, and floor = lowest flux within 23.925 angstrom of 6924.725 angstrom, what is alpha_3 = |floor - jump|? 157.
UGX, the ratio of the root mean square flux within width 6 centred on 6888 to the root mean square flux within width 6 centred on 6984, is 1.07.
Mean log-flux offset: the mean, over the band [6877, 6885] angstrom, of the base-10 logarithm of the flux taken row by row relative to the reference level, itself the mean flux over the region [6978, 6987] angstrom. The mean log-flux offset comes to 0.017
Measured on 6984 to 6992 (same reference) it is 0.006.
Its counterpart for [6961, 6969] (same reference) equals 0.006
